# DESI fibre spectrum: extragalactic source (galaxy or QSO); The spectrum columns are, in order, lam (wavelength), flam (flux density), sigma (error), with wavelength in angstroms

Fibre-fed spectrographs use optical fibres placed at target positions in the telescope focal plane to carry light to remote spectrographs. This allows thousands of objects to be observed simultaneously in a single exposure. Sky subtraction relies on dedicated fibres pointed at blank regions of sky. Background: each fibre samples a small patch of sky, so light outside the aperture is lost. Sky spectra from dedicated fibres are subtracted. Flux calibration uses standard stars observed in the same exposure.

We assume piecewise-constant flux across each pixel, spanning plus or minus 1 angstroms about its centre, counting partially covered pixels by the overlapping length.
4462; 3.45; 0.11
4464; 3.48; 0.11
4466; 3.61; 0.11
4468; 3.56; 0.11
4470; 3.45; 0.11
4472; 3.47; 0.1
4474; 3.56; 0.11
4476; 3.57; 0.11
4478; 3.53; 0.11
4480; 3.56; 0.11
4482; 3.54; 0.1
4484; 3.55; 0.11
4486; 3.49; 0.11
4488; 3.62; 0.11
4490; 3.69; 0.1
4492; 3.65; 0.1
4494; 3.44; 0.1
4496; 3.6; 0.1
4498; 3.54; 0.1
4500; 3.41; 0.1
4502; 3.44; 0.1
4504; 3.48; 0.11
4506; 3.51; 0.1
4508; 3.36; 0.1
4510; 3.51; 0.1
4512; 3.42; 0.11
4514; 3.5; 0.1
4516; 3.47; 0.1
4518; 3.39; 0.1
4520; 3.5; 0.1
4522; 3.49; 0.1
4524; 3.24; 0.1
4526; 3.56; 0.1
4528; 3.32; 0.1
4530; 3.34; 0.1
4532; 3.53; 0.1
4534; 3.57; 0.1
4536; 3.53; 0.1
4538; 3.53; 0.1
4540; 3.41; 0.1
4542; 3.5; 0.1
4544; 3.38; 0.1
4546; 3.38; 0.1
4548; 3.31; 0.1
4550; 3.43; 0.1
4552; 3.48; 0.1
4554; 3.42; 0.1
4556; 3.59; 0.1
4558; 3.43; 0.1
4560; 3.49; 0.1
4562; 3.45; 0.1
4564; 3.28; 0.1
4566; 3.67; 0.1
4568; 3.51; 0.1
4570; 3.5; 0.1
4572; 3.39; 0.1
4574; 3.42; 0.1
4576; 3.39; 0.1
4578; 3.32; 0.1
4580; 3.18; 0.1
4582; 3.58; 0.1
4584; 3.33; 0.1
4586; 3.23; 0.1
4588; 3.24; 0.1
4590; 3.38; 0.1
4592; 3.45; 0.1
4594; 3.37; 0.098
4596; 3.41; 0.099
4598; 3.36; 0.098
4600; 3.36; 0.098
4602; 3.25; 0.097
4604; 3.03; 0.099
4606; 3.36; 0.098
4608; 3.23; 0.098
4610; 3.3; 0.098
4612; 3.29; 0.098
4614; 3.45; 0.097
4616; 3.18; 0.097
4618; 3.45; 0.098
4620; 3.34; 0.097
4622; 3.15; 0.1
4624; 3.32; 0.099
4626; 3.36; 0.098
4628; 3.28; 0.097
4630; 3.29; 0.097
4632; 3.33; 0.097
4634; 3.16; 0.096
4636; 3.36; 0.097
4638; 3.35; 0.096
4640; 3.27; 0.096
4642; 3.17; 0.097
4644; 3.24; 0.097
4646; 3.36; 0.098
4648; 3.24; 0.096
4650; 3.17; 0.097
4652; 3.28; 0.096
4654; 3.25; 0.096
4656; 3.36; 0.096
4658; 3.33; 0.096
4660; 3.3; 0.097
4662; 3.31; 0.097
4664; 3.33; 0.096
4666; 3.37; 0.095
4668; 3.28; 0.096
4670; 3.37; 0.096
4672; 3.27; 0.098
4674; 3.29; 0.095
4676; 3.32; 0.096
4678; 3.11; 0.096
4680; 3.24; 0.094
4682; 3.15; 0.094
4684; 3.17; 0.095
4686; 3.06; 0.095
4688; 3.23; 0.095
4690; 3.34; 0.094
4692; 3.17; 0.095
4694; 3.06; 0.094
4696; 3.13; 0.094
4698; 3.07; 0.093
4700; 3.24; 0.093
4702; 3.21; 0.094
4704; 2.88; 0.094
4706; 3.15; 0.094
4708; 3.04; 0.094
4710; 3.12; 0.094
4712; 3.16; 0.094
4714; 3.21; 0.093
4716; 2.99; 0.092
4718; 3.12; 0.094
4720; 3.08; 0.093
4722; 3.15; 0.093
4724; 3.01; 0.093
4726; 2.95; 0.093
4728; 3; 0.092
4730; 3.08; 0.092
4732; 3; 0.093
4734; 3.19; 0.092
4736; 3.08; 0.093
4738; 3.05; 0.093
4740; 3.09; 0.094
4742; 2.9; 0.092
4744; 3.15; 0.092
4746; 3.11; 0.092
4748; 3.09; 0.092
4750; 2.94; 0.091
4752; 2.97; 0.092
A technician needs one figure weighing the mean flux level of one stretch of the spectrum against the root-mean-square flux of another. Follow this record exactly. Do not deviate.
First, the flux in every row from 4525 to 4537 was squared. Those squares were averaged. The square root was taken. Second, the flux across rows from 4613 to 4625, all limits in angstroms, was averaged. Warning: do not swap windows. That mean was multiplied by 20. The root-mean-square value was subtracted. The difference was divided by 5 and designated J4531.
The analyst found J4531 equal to 12.6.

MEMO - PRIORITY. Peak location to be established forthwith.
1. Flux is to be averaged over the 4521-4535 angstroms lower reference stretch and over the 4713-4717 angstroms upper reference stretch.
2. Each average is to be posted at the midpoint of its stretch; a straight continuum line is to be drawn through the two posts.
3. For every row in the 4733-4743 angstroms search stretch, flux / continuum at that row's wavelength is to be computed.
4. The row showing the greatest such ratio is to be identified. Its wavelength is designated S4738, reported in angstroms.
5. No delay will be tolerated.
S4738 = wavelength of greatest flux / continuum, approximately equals 4734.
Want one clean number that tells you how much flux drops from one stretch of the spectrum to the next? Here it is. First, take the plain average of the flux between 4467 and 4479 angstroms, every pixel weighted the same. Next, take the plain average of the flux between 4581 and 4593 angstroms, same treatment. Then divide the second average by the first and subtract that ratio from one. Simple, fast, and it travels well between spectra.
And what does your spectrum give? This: 0.044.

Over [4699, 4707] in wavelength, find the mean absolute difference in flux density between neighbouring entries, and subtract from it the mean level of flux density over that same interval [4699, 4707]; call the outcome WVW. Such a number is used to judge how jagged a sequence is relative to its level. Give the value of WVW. -2.91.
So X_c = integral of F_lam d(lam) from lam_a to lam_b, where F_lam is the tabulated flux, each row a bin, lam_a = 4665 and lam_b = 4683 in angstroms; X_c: 59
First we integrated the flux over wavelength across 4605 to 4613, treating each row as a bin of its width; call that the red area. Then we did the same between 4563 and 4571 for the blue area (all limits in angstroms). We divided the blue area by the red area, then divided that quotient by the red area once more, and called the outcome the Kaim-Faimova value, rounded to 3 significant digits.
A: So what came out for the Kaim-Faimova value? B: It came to 0.0402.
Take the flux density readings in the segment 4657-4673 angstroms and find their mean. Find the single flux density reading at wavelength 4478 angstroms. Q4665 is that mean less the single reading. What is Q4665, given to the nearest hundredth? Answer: -0.21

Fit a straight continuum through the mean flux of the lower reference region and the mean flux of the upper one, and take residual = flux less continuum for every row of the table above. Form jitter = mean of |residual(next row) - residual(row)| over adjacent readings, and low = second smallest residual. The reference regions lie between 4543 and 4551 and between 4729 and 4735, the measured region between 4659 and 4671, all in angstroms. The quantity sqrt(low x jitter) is 0.072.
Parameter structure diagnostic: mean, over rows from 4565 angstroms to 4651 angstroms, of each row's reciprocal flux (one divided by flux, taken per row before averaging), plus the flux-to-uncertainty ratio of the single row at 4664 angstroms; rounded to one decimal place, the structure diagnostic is 35.0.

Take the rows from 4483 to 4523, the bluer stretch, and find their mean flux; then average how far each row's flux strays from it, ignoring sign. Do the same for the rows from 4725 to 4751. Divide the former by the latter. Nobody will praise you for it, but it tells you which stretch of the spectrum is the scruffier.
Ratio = 0.93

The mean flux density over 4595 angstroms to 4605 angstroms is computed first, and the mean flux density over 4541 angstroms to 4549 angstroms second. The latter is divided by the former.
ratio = 1.03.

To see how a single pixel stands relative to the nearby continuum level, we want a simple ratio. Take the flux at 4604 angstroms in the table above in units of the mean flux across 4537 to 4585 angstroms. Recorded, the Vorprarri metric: 0.883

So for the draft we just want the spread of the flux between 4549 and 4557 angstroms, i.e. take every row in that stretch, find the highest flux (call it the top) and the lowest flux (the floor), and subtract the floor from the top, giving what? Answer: 0.17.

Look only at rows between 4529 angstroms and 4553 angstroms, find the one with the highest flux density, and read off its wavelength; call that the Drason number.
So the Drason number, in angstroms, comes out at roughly 4534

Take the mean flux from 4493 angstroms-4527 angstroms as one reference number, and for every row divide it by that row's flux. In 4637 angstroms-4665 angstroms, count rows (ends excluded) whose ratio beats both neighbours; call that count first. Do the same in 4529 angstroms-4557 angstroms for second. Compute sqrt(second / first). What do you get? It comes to 0.87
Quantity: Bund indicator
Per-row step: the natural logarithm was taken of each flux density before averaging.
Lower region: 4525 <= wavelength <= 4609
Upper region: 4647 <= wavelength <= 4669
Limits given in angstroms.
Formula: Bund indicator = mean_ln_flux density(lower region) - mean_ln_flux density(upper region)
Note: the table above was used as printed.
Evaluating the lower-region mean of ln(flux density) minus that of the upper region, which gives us 0.032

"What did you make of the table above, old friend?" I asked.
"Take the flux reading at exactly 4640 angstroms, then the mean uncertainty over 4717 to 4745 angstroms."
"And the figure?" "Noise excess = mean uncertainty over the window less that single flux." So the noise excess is -3.18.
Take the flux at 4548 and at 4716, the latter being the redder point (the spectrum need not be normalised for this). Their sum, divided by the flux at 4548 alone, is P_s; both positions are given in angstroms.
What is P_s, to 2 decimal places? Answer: 1.90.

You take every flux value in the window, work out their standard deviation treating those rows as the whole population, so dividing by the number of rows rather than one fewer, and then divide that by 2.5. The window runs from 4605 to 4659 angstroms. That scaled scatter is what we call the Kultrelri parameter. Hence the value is 0.032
